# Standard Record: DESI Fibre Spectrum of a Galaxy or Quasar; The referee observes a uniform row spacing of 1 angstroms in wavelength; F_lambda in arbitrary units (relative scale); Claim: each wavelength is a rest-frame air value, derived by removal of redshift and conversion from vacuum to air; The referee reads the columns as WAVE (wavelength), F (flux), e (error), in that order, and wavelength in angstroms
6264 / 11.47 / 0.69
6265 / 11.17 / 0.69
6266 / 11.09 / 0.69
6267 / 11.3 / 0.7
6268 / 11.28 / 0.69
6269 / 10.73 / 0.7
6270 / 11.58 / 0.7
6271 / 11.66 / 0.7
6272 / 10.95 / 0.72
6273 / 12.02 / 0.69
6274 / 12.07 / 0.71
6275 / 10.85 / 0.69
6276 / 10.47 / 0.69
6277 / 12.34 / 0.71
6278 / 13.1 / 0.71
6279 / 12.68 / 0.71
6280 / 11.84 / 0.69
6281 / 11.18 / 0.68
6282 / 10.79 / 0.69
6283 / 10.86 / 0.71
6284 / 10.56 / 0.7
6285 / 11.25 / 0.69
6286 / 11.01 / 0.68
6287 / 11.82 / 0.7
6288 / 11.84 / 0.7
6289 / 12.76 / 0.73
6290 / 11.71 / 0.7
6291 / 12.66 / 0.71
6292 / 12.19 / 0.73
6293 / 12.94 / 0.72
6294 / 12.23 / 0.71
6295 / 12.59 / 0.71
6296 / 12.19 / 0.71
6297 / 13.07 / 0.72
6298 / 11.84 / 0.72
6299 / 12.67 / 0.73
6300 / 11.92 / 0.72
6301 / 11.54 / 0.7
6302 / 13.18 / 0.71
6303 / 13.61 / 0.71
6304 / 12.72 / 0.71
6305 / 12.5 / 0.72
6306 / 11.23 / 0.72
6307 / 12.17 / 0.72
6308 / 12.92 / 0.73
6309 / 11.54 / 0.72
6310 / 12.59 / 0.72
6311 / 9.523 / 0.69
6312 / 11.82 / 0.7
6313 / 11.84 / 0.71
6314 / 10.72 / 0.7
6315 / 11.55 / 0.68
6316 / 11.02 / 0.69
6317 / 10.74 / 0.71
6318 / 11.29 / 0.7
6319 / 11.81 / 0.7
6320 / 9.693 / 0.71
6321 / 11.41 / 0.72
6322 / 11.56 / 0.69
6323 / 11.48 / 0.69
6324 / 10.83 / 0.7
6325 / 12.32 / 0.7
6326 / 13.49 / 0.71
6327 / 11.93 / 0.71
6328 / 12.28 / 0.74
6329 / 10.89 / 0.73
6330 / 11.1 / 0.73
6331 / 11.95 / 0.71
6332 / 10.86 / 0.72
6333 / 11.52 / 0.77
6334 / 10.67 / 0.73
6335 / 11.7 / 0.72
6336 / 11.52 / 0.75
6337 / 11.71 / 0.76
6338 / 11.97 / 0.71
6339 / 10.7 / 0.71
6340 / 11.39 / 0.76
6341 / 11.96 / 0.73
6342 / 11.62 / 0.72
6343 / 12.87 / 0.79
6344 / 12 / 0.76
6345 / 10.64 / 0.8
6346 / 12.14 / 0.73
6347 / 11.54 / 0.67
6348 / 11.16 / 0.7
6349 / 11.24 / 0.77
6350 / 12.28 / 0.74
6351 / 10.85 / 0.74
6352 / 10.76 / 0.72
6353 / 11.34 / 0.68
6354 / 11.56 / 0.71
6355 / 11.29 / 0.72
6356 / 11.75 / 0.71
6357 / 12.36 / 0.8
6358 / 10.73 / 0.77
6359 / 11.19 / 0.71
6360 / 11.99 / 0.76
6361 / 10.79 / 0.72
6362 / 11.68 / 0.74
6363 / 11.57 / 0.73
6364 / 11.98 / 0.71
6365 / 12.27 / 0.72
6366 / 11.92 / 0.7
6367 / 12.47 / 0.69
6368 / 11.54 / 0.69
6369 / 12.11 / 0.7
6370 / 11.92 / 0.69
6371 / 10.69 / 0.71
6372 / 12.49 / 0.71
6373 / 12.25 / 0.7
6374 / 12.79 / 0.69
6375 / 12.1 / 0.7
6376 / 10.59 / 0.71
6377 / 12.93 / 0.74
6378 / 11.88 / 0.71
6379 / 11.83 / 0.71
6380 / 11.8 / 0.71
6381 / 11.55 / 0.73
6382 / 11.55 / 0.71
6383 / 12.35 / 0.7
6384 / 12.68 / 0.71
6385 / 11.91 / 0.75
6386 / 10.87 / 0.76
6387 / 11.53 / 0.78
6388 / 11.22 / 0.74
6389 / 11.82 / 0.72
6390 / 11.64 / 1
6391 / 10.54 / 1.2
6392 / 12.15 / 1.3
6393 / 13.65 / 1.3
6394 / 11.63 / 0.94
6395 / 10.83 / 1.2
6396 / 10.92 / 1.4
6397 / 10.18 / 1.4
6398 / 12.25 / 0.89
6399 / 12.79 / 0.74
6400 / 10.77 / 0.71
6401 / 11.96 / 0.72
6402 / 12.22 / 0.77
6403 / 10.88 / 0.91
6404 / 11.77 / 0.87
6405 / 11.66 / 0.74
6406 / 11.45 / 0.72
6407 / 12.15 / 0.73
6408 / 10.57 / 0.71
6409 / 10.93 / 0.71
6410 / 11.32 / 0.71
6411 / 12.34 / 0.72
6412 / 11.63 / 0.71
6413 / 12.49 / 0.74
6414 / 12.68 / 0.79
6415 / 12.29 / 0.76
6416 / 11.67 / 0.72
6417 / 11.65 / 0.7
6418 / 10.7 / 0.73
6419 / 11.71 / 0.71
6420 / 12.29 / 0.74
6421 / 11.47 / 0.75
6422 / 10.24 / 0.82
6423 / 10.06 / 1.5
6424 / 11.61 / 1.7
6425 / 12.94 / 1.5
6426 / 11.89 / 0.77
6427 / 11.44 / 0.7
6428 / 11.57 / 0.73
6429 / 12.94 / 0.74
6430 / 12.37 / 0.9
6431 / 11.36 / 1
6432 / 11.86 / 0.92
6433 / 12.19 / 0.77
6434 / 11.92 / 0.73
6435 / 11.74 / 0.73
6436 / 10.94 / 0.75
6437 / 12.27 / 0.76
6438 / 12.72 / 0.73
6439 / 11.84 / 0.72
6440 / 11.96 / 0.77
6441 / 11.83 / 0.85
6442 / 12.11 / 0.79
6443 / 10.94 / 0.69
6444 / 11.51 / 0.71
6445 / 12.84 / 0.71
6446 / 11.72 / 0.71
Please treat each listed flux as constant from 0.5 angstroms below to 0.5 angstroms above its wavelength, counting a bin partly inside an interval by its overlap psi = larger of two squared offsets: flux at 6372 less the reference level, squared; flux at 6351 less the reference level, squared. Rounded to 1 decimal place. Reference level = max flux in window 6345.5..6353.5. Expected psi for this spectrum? 2.0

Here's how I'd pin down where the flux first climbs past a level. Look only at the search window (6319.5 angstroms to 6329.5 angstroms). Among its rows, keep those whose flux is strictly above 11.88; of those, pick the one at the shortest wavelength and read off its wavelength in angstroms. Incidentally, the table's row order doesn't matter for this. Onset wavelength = 6325 angstroms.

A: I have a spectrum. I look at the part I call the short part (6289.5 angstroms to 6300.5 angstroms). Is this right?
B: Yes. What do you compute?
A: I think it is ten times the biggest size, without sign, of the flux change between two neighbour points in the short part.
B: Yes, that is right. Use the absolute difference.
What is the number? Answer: 12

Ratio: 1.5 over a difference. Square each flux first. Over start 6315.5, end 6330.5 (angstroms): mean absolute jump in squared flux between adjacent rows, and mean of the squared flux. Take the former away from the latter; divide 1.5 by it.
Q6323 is 0.0134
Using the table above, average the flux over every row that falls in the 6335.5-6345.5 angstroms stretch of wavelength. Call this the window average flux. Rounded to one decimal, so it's 11.6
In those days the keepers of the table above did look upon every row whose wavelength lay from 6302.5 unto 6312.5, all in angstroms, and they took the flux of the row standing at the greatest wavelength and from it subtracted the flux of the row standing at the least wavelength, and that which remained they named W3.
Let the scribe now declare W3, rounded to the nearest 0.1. -1.8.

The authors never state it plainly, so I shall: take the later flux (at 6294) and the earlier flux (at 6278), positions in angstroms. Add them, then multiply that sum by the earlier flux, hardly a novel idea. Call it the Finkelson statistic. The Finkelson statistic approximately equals 332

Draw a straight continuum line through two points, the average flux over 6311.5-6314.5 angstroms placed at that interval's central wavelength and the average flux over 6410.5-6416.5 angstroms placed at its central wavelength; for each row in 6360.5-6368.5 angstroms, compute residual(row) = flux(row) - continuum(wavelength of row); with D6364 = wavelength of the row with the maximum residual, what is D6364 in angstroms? 6367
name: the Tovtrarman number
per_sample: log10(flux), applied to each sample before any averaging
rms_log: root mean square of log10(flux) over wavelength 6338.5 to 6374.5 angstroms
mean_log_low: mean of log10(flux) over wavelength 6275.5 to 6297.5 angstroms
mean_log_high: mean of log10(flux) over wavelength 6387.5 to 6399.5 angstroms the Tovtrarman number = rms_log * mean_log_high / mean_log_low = 1.06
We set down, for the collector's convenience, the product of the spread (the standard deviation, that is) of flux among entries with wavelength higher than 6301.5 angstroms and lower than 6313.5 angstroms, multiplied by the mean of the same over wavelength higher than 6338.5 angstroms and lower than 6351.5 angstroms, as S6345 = 12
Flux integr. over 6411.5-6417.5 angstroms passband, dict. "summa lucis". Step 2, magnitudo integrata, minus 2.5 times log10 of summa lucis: -4.65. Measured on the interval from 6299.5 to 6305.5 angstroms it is -4.69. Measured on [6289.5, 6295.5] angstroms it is -4.68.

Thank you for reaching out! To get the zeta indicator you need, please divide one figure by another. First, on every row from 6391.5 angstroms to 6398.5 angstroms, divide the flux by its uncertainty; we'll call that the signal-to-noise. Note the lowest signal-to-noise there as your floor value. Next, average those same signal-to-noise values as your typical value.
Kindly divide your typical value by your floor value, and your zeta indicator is 1.38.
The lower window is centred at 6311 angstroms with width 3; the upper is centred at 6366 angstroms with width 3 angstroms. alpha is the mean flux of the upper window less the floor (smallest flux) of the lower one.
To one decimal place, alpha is 2.7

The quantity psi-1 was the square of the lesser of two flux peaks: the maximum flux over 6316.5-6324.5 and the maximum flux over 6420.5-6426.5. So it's 139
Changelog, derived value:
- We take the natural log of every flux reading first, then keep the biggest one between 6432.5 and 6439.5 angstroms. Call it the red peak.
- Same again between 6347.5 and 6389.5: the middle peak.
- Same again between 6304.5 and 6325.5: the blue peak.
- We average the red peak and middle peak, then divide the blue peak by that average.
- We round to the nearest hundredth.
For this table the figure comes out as 1.00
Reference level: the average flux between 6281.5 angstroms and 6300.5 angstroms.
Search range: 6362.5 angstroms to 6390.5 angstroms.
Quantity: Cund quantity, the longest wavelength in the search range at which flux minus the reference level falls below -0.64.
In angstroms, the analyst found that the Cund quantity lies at 6388 angstroms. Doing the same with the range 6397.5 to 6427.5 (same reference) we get 6423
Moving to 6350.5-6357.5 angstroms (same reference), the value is 6355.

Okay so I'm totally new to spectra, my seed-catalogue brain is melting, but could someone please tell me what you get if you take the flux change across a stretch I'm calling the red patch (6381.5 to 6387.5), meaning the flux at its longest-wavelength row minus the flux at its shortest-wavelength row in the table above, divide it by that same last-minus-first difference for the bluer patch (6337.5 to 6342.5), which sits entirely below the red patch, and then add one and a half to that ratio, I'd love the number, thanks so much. 1.6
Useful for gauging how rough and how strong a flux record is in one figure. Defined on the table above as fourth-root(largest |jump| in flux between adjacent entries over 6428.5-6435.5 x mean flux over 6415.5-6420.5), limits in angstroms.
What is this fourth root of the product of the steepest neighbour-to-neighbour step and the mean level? 1.85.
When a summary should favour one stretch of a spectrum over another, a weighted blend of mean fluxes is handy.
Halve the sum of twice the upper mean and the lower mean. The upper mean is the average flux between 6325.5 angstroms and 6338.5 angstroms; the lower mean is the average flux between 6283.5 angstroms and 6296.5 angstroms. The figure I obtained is 17.7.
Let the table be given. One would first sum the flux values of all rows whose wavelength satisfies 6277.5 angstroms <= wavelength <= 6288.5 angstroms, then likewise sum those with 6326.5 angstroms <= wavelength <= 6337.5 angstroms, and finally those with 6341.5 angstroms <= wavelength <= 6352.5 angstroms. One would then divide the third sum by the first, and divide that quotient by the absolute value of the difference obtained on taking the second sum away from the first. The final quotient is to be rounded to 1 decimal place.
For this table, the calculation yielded 1.3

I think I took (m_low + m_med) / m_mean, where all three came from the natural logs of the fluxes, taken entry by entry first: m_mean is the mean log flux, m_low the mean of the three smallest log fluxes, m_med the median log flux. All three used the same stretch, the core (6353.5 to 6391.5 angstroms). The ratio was 1.96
